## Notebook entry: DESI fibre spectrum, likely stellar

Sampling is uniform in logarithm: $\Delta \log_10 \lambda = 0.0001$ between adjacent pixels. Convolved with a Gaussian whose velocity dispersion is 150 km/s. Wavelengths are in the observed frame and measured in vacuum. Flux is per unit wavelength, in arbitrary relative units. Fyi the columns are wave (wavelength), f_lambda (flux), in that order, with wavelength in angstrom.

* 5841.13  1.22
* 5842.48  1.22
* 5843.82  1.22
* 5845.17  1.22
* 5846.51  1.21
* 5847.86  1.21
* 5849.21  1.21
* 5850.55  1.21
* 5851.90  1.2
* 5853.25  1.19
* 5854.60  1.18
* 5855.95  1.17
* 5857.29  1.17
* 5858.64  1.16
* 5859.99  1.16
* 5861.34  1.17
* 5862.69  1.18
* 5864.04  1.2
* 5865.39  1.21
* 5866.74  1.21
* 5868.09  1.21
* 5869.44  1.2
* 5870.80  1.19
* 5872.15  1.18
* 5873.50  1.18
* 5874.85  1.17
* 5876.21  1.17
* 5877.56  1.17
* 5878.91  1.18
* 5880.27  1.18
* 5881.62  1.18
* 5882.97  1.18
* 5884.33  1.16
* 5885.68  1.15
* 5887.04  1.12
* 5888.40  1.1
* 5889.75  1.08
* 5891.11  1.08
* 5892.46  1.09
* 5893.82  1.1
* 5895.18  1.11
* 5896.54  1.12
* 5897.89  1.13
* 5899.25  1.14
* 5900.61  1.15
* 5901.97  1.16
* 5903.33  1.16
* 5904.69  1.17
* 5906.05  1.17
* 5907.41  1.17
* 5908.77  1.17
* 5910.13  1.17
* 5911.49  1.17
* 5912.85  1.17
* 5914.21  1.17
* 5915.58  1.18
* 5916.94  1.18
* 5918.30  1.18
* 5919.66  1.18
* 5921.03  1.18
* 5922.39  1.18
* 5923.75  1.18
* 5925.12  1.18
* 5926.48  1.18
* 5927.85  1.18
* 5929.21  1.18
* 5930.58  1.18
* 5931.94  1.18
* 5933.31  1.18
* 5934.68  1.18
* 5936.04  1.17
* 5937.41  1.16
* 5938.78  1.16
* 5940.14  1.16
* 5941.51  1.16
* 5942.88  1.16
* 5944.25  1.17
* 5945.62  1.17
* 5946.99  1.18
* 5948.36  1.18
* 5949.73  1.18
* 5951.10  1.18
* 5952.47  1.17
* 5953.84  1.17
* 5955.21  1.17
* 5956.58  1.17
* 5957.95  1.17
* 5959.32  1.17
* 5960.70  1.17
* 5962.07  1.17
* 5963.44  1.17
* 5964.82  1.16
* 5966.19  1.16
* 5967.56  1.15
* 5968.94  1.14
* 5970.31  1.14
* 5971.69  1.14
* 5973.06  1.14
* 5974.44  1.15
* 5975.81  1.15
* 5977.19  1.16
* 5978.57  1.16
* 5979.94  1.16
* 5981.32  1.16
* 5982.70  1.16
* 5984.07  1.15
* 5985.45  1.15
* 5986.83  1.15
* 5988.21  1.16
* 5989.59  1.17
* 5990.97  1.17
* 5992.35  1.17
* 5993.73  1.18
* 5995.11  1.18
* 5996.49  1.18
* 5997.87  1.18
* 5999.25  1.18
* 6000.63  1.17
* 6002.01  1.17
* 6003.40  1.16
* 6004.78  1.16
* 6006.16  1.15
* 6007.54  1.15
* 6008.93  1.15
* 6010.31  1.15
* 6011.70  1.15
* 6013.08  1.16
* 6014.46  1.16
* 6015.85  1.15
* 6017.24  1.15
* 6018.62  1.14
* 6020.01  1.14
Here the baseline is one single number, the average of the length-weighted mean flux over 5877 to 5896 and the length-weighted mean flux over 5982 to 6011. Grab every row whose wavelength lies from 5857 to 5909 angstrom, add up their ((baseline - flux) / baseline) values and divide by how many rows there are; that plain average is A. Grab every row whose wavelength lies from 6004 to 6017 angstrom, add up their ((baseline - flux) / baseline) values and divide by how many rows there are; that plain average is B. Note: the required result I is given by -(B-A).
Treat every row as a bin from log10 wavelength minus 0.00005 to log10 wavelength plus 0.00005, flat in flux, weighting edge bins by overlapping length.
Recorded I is -0.004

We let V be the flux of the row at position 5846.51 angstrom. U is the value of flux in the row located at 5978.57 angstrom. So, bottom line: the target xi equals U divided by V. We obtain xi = 0.96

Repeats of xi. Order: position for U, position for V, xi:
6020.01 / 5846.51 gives 0.94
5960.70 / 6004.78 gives 1.01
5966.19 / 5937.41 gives 1.00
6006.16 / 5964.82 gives 0.99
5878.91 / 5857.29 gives 1.01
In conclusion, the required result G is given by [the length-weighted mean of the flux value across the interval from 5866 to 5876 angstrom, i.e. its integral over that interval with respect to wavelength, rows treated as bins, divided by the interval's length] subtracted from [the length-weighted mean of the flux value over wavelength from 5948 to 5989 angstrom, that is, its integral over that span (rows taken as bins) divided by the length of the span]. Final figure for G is -0.030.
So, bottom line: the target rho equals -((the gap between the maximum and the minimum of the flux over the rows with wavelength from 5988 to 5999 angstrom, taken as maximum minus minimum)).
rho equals -0.020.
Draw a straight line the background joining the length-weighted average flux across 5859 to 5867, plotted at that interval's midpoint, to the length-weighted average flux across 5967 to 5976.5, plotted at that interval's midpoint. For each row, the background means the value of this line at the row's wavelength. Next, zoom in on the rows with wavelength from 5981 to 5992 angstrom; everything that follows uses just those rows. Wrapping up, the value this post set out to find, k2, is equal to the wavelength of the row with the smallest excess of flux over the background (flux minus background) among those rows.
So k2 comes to 5984.07 angstrom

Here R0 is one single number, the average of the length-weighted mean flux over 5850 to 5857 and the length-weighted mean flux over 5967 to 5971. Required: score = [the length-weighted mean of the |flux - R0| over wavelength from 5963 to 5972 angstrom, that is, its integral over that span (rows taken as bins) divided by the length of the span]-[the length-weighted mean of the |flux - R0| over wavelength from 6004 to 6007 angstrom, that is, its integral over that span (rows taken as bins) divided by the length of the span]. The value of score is 0.005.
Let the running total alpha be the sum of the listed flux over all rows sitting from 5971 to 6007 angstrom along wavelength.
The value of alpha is 30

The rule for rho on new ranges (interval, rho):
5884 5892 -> -0.080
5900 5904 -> -0.010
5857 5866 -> -0.050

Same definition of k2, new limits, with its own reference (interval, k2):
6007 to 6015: 6007.54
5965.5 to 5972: 5968.94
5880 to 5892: 5889.75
